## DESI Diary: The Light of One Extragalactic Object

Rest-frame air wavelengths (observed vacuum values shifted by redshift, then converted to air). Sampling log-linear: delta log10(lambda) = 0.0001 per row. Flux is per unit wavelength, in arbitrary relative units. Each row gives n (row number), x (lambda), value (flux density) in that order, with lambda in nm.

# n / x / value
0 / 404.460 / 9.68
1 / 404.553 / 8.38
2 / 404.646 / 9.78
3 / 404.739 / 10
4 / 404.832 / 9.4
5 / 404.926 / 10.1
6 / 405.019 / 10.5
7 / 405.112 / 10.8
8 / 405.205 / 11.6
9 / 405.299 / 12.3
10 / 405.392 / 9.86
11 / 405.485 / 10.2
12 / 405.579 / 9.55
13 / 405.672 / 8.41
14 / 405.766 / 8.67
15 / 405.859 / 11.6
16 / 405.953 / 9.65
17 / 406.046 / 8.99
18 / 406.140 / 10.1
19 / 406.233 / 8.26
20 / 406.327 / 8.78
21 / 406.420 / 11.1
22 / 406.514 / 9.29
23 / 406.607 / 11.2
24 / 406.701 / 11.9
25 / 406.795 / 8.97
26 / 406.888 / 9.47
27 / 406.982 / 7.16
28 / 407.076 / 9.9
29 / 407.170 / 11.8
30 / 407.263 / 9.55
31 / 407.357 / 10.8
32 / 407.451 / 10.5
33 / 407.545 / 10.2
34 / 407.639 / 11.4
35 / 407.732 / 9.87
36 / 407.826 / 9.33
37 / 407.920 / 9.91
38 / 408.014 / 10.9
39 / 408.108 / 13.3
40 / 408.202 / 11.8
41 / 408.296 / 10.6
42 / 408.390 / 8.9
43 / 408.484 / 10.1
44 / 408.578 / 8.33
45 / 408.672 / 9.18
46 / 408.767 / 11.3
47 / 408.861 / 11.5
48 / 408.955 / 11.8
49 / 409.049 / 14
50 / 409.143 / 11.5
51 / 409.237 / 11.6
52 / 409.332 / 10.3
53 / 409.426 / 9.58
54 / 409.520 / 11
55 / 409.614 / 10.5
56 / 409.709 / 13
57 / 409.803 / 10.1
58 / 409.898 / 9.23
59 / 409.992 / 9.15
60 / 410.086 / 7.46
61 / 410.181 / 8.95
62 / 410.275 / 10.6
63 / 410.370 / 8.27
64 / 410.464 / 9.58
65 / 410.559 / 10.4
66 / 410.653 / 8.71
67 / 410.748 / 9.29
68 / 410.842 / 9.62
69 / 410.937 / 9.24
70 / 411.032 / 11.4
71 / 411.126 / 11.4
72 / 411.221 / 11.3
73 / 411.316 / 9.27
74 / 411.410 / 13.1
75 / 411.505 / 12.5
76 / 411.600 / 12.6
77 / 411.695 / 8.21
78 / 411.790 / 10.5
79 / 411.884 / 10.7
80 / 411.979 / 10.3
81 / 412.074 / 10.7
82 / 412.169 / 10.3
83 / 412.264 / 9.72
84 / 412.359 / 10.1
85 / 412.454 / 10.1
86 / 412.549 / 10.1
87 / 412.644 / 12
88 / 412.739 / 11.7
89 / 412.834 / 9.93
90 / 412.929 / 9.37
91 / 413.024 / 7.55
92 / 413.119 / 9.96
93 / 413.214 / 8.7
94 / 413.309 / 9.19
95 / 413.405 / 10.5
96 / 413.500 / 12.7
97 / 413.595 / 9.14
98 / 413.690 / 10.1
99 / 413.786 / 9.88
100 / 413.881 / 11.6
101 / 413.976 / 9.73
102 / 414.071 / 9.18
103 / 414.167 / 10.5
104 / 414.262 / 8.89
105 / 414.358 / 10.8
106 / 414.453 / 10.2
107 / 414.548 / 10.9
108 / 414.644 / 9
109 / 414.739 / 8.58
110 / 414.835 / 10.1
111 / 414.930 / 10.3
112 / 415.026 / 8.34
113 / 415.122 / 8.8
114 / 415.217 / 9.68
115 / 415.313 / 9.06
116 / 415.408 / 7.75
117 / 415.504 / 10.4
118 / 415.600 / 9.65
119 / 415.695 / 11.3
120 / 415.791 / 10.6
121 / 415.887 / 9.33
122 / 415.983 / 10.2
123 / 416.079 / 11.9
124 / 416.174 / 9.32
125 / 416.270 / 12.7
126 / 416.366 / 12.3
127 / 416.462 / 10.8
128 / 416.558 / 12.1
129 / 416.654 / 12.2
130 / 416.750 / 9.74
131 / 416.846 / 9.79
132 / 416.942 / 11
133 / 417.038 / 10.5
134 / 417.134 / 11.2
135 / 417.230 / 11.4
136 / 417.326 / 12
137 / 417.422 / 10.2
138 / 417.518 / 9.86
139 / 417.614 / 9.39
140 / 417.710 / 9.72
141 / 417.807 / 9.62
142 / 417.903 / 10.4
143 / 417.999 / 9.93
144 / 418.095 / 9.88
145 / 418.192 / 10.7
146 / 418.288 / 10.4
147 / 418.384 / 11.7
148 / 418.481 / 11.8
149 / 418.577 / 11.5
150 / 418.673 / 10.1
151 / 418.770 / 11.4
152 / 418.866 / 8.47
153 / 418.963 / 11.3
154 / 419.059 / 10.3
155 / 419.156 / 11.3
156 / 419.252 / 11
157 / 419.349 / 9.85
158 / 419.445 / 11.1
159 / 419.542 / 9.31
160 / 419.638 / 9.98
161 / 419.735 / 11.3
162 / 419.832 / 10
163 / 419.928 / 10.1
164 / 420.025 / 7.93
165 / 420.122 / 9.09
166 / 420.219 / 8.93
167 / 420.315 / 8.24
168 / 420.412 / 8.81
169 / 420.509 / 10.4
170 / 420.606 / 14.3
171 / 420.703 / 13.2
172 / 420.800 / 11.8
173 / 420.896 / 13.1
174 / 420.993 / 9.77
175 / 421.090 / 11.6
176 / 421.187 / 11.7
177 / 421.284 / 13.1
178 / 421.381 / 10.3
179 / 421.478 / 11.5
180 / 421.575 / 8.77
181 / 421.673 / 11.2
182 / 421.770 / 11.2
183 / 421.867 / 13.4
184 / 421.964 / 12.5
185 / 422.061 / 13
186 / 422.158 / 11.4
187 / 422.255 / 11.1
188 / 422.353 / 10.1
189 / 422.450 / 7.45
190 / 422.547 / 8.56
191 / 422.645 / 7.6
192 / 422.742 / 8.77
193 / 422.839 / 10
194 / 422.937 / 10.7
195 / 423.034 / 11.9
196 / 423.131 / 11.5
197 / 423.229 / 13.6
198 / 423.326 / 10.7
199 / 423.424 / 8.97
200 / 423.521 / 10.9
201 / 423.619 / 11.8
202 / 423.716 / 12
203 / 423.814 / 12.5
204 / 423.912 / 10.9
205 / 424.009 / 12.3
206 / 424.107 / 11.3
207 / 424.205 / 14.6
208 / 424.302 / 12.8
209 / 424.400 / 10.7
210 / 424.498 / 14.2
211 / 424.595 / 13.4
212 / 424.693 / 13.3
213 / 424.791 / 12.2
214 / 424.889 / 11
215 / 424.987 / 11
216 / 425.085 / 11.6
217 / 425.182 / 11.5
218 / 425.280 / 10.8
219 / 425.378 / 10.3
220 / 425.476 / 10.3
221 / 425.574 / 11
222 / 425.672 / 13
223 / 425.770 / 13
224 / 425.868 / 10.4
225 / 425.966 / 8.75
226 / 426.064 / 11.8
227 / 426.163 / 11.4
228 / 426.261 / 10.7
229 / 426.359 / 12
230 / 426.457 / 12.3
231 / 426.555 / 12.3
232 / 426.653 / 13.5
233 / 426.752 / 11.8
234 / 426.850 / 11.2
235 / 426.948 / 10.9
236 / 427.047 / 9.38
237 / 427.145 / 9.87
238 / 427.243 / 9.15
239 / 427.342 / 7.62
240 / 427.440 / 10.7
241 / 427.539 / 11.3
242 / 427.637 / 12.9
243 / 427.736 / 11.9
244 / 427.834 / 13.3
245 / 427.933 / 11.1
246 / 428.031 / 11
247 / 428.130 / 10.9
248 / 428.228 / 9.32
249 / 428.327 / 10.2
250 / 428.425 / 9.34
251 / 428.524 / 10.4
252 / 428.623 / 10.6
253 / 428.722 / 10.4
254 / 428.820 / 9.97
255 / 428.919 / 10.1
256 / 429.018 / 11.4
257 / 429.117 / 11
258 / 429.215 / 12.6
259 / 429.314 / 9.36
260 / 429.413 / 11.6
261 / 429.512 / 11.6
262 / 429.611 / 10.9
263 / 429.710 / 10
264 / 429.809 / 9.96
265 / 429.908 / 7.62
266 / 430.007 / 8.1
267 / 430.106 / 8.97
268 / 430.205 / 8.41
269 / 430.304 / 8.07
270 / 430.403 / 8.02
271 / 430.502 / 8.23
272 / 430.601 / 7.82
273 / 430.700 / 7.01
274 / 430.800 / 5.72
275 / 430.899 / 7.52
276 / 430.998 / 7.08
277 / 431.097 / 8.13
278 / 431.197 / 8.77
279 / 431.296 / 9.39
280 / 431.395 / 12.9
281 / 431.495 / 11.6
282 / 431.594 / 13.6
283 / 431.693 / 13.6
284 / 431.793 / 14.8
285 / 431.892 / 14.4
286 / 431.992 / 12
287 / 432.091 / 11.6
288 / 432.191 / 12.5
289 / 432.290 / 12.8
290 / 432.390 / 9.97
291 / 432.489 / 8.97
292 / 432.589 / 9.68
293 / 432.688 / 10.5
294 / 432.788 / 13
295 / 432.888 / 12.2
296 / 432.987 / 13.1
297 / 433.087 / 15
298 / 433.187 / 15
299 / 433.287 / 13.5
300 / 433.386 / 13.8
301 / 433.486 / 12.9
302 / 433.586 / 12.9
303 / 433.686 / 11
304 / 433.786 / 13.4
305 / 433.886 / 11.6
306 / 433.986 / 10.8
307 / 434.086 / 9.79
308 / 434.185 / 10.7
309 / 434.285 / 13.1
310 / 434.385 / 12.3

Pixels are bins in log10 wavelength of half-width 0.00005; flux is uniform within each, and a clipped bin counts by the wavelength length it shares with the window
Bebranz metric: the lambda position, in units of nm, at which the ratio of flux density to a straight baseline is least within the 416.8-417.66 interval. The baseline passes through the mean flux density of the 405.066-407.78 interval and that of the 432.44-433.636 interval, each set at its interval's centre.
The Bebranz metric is 417.614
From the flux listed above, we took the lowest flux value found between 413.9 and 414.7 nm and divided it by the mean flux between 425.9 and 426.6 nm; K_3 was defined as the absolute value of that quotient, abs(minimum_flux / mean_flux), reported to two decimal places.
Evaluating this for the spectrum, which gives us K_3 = 0.79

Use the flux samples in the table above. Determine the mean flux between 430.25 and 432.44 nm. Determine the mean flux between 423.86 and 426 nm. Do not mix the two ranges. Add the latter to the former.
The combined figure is 22.0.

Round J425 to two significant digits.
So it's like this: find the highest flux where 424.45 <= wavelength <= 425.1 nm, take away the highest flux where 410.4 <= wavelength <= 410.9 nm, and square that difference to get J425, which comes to 14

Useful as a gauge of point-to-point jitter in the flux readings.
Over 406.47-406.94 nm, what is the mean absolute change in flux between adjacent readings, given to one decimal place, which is 1.5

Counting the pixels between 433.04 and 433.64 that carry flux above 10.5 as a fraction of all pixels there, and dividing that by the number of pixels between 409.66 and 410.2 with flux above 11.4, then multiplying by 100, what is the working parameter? 100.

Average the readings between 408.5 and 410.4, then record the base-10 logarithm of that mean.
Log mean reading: 1.02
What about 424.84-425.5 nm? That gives 1.04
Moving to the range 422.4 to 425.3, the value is 1.05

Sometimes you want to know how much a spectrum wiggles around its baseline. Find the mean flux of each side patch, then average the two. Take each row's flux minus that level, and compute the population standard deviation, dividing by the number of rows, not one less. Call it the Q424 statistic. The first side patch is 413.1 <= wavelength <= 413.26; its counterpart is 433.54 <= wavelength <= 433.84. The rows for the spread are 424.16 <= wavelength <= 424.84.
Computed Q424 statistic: 1.2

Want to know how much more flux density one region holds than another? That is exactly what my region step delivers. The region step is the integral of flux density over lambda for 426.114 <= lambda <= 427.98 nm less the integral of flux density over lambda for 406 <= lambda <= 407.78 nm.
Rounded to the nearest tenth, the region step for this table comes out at 3.2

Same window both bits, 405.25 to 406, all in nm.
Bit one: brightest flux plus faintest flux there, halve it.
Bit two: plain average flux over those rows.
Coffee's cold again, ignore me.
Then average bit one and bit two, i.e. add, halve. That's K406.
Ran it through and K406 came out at 10.2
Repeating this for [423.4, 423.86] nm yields 11.0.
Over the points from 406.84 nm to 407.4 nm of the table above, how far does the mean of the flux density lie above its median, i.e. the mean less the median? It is 0.05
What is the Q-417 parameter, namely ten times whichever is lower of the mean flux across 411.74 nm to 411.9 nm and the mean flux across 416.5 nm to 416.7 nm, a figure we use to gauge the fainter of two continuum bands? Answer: 106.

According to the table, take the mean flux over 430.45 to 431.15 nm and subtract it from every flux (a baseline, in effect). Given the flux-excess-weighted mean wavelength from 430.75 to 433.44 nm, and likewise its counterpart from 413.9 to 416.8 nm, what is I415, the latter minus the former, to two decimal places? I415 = -16.85 nm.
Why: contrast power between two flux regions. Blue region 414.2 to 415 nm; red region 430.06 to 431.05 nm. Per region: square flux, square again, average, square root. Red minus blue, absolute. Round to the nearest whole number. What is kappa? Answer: 38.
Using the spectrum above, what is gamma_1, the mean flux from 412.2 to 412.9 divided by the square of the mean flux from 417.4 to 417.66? 0.109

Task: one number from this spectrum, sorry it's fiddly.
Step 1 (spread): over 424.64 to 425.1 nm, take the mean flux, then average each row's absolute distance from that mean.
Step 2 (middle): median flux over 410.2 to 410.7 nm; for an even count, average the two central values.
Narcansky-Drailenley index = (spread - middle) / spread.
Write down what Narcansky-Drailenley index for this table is -12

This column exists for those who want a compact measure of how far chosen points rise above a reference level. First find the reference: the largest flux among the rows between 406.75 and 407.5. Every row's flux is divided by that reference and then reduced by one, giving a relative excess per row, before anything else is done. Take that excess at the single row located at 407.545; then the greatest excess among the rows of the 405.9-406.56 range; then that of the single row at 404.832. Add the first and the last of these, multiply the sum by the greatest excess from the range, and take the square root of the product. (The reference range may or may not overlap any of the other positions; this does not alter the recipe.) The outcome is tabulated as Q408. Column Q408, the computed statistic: 0.14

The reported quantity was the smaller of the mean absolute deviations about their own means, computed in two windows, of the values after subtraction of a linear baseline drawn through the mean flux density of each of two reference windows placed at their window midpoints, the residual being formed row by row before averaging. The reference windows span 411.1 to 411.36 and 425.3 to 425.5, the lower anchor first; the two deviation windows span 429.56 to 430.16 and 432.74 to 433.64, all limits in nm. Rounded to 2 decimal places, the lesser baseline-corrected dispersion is 0.74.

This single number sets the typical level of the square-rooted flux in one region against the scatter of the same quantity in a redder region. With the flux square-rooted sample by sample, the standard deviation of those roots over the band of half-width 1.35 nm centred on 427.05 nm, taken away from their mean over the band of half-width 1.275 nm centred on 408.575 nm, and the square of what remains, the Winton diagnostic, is 9.4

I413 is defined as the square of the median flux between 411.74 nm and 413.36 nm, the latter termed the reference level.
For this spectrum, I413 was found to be 102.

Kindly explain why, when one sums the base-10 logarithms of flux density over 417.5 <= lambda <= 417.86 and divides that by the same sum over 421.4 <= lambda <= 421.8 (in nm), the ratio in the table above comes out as 1.0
